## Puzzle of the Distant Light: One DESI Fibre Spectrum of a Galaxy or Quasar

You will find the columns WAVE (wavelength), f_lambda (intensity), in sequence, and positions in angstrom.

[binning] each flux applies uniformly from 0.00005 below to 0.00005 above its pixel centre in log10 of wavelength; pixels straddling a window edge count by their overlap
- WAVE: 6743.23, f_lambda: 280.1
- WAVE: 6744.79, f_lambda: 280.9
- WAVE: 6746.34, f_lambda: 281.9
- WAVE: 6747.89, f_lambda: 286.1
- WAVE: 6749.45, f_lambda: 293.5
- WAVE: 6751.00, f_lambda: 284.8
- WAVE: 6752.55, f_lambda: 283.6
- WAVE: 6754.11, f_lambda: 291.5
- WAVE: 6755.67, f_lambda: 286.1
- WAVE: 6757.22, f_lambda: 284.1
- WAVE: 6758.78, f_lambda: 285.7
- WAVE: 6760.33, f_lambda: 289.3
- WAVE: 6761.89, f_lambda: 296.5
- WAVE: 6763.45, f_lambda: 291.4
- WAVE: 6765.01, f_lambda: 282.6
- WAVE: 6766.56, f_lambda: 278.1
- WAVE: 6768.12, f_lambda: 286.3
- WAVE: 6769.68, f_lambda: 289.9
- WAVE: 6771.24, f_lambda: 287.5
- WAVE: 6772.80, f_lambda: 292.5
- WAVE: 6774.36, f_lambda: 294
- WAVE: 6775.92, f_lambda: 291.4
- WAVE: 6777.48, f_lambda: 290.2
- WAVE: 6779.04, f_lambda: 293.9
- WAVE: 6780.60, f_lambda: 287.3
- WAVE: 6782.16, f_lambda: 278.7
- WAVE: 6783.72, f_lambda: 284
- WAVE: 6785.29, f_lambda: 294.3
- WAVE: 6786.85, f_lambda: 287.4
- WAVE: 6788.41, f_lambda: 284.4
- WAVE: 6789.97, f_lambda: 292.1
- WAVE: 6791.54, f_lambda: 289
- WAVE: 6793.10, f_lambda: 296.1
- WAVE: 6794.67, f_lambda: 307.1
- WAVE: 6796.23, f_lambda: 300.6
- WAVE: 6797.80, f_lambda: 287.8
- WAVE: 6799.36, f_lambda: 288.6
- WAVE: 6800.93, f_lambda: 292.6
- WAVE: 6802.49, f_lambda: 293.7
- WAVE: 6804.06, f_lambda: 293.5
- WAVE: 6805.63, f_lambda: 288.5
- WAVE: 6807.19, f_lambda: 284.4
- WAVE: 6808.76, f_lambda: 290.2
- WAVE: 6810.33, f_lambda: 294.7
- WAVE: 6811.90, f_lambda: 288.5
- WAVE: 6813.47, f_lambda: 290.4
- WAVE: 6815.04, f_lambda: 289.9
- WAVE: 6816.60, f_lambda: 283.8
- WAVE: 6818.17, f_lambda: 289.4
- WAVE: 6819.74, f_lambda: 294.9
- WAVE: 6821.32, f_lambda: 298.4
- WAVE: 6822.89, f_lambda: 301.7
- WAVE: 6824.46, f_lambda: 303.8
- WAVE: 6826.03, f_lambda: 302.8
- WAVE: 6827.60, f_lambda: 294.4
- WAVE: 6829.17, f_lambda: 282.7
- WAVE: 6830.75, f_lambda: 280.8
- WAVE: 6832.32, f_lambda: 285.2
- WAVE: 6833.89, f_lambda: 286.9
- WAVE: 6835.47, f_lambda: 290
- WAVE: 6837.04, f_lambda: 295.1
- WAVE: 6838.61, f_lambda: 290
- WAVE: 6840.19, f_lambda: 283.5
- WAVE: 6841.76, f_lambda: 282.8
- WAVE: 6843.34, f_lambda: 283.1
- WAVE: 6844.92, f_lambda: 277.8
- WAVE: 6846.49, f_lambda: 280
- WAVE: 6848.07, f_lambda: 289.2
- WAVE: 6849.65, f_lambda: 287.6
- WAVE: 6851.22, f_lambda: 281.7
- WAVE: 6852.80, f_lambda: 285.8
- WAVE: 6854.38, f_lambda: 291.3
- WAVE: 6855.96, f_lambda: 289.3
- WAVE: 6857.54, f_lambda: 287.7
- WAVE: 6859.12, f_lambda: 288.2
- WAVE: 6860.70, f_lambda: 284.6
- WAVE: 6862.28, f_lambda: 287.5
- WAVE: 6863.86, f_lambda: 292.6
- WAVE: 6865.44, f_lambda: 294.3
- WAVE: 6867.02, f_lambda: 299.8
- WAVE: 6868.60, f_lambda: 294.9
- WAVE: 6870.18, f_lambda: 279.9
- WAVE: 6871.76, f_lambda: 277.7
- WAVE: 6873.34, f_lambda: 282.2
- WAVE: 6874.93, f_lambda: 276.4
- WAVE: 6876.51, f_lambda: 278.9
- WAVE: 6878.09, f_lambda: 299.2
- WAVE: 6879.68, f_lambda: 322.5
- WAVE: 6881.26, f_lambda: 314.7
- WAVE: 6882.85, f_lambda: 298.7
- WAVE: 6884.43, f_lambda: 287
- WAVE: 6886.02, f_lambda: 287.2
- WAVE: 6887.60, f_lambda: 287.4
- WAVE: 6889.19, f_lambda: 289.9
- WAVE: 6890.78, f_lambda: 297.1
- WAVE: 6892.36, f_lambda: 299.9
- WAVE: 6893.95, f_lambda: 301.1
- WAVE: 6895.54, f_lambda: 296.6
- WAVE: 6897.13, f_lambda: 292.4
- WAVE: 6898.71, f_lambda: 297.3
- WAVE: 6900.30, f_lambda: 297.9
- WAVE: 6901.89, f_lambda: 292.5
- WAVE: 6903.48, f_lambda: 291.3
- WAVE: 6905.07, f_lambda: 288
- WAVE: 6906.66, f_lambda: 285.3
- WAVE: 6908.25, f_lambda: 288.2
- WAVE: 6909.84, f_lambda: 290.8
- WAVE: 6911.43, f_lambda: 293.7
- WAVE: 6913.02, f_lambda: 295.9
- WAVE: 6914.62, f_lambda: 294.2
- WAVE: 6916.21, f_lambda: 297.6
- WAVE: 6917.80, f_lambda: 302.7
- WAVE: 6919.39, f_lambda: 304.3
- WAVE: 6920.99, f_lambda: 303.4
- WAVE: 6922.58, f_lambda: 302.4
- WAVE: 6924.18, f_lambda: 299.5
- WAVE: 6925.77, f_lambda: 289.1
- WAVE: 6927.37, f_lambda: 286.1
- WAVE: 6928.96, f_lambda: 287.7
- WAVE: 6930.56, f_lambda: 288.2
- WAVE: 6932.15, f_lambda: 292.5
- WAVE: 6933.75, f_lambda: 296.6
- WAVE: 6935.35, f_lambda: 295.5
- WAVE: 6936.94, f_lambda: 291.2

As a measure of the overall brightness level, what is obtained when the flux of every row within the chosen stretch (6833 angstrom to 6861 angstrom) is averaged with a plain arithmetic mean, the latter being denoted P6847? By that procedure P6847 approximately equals 286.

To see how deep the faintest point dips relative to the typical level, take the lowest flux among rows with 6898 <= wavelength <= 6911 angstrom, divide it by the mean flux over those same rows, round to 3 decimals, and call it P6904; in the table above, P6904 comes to 0.979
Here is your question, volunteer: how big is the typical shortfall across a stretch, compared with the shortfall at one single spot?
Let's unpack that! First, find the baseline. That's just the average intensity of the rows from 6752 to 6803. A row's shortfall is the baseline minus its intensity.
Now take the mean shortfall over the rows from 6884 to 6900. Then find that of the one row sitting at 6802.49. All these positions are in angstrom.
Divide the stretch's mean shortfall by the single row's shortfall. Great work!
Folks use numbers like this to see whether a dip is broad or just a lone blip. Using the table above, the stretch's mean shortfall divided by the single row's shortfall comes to 1.0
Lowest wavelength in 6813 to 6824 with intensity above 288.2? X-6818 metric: 6813.47 angstrom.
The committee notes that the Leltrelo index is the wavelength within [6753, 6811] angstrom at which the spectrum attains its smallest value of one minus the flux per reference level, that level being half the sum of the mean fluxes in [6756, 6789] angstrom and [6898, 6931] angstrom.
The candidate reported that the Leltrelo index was 6794.67 angstrom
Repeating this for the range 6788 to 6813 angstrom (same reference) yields 6794.67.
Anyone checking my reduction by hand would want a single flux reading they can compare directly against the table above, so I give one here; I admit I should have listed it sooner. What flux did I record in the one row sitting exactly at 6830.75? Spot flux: 280.8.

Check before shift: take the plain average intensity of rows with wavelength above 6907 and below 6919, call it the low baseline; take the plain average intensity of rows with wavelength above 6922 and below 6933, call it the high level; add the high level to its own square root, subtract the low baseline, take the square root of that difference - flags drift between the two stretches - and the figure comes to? 3.8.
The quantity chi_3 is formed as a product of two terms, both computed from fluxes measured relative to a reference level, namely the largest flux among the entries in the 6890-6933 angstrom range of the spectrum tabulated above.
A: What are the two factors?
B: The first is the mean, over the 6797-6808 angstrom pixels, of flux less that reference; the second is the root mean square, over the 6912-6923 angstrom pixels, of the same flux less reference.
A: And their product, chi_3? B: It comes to -82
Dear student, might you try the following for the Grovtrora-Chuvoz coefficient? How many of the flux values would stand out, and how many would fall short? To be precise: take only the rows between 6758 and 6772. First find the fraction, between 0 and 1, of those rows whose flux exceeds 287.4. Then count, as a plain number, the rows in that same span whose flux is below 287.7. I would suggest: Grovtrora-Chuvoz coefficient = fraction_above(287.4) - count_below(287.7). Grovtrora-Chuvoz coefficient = -4.4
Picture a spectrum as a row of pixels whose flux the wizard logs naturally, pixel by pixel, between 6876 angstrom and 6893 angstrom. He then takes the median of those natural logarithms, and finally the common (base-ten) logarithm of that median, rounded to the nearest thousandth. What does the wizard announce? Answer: 0.755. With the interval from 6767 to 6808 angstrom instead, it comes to 0.754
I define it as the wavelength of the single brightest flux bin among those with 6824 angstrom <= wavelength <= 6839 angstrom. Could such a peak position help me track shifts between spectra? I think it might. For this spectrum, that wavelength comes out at 6824.46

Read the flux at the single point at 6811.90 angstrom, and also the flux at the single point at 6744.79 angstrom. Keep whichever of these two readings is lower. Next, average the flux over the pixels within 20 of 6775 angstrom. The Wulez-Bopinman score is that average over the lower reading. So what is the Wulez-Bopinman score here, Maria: 1.03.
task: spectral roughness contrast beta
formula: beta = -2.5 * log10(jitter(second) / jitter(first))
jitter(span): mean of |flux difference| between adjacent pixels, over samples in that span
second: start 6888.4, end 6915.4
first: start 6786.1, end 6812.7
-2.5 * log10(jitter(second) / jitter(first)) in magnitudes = 0.5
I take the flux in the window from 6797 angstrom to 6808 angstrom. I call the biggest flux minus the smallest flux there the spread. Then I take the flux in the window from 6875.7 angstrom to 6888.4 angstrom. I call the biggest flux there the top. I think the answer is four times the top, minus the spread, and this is 1281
